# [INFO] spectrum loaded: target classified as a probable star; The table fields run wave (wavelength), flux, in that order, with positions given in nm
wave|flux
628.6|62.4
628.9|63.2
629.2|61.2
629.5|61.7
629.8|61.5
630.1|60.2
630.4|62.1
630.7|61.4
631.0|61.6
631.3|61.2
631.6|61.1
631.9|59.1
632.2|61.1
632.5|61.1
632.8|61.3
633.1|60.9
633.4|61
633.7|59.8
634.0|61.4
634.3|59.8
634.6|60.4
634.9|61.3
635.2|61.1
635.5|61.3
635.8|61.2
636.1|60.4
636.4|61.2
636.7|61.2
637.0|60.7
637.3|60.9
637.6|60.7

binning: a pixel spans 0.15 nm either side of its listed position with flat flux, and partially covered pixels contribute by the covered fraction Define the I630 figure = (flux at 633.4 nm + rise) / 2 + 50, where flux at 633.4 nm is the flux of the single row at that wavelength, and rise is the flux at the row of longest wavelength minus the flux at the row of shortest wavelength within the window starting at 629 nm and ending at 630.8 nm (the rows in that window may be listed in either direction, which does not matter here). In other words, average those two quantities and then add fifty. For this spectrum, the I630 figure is 80.6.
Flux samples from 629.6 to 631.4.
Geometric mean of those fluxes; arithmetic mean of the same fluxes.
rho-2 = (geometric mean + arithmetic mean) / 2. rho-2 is 61.3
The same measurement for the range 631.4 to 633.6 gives 60.8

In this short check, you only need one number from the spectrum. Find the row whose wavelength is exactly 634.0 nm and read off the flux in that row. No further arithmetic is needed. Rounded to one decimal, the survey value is 61.4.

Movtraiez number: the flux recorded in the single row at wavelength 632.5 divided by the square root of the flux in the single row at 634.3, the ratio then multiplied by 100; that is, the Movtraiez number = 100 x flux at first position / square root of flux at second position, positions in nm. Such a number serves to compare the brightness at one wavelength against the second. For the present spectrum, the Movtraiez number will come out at 790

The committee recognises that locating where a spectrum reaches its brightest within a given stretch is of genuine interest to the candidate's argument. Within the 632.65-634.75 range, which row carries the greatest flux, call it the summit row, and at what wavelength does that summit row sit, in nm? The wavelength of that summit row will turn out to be 634.0 nm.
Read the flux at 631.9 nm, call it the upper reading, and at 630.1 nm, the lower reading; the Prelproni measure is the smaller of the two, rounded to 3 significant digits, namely 59.1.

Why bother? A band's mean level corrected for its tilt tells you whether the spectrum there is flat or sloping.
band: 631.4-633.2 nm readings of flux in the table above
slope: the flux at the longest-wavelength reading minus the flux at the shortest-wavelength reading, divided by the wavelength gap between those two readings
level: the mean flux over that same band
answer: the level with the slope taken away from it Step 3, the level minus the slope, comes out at 60.9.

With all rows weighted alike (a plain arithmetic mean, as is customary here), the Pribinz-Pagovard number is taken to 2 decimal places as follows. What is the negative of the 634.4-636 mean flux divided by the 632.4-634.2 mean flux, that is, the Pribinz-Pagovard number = -1.00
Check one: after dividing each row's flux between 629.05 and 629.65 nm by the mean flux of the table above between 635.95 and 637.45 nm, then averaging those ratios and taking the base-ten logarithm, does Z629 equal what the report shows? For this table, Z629 0.0040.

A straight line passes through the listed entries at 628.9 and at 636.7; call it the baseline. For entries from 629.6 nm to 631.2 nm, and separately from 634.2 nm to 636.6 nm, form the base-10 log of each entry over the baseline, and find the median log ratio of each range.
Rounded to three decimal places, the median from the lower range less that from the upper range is -0.006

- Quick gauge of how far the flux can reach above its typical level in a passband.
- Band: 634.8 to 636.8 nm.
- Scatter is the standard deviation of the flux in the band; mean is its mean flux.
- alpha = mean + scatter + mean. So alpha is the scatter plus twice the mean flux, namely 122.5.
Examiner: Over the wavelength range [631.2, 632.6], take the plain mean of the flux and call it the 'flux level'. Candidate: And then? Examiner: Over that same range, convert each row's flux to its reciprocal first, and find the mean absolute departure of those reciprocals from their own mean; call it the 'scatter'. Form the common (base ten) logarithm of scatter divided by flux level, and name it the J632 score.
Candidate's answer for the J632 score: -5.53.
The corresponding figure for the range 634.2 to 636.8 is -5.70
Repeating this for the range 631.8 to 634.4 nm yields -5.50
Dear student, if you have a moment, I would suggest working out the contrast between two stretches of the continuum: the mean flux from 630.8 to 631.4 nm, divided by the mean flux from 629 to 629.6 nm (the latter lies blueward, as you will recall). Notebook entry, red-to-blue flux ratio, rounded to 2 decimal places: 1.00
